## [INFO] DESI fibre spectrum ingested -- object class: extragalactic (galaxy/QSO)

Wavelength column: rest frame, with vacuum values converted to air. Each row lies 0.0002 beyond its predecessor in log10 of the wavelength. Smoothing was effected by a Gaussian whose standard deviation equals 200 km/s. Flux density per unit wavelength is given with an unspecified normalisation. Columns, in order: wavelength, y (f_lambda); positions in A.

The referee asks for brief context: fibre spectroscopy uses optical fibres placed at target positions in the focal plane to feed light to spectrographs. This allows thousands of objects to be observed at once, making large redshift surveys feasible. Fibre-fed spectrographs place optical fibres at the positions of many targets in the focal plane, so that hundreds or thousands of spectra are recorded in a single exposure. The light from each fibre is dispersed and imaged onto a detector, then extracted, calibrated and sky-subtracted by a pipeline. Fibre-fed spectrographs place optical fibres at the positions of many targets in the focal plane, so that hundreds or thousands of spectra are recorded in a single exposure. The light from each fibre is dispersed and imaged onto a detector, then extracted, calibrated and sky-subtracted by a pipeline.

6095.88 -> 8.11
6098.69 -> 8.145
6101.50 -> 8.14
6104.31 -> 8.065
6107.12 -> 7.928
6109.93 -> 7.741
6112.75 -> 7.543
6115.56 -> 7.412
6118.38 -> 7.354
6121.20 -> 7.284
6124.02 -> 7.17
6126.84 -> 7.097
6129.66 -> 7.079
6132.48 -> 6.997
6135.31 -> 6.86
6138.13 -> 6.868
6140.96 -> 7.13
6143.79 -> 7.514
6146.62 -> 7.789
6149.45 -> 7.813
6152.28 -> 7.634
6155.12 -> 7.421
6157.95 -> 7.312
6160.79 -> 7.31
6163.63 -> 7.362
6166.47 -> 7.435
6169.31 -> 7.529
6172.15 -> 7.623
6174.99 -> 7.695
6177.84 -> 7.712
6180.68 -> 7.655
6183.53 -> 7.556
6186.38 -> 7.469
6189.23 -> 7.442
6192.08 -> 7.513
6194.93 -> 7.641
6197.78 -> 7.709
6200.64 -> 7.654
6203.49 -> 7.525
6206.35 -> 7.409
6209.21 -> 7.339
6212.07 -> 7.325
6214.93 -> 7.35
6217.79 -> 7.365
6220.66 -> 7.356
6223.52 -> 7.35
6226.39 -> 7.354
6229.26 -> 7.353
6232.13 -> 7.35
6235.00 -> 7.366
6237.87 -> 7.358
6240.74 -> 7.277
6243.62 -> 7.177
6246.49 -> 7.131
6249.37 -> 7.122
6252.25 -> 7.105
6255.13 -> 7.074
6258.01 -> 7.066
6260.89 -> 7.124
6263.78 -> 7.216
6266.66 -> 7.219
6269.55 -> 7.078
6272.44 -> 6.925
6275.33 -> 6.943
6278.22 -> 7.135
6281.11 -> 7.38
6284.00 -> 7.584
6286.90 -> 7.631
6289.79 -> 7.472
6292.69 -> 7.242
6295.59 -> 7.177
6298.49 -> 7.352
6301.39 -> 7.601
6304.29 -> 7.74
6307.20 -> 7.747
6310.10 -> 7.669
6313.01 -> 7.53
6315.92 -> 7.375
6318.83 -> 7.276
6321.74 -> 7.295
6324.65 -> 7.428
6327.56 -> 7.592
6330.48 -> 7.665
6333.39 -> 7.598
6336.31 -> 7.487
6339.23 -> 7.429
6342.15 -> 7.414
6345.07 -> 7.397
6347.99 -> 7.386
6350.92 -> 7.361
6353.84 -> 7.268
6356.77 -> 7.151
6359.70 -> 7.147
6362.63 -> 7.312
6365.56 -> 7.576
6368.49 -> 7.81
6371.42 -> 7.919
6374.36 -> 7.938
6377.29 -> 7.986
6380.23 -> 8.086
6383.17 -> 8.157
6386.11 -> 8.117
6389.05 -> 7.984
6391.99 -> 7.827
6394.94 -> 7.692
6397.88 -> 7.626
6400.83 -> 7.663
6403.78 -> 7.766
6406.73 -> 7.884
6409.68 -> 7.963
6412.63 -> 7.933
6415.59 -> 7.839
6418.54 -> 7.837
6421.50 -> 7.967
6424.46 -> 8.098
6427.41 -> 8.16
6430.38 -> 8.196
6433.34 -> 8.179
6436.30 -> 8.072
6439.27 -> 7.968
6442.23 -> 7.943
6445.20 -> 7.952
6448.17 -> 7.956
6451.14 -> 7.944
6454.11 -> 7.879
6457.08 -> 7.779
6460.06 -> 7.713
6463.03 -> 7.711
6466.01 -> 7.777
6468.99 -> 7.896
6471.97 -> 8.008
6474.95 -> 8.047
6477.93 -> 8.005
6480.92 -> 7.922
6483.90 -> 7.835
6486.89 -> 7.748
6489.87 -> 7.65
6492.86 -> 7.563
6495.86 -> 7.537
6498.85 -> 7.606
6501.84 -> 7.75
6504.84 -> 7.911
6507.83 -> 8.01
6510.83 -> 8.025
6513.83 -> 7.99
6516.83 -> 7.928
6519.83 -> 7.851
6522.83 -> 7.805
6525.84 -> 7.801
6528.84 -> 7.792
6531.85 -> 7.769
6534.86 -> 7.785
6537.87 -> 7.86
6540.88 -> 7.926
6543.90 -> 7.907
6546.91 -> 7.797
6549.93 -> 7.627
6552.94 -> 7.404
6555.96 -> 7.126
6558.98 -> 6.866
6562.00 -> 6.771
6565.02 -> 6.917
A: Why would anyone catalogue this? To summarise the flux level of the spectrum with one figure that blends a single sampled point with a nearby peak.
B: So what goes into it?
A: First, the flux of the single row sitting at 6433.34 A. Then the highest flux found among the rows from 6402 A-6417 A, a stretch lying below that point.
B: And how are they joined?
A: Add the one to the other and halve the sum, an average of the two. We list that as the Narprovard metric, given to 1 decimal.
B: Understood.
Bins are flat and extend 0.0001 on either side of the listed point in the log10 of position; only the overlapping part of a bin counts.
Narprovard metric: 8.1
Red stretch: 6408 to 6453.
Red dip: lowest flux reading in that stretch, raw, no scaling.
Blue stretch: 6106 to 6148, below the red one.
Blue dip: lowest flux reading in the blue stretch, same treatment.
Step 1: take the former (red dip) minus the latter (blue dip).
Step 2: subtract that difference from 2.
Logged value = 1.0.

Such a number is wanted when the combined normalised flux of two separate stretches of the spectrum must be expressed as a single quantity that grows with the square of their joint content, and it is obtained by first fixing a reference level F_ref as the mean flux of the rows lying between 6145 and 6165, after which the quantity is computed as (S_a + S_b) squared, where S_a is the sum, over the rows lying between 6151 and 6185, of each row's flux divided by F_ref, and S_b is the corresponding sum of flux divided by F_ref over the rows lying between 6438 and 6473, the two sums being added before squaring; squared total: 604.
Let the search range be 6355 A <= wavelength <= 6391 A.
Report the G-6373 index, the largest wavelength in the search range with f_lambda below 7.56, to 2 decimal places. 6362.63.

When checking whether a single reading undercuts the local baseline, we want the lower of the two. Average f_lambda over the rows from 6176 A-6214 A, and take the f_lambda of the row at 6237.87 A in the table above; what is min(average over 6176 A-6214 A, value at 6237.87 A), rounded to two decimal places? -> 7.36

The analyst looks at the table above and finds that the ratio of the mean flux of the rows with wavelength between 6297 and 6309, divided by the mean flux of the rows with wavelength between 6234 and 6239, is 1.03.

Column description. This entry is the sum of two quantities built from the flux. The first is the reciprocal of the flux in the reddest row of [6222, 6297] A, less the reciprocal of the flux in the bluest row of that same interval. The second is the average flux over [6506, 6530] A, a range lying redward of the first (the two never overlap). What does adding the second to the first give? 7.9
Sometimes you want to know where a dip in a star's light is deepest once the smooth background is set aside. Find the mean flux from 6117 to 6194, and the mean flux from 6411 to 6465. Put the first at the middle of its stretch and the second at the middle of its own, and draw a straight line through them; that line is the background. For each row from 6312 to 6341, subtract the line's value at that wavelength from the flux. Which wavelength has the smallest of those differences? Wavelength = 6318.83 A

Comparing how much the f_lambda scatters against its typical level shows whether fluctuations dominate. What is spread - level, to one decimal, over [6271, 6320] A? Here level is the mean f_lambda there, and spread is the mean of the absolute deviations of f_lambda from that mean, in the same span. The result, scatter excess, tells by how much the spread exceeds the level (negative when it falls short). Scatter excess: -7.2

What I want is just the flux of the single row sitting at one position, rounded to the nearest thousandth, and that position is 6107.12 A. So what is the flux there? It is 7.928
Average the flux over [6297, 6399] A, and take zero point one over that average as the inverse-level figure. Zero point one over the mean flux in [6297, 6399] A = 0.0132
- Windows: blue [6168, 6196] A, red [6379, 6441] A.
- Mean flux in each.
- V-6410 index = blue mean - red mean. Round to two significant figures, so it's -0.37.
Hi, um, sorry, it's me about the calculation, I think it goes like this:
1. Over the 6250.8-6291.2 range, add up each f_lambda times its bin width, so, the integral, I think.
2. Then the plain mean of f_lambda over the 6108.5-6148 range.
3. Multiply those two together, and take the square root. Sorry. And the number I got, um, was 46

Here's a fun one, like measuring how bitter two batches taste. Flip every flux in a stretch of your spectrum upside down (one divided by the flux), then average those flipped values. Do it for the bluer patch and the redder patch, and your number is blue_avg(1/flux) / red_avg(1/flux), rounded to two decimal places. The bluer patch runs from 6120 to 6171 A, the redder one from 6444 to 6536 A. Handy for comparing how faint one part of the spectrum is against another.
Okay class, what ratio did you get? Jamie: 1.07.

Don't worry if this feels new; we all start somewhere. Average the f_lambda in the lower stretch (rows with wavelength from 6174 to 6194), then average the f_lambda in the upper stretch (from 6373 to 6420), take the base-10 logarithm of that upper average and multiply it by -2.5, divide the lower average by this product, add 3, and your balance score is -0.38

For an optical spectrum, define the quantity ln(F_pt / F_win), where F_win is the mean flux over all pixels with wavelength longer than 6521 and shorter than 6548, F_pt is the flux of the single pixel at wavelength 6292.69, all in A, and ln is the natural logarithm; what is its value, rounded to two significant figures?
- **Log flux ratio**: -0.078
